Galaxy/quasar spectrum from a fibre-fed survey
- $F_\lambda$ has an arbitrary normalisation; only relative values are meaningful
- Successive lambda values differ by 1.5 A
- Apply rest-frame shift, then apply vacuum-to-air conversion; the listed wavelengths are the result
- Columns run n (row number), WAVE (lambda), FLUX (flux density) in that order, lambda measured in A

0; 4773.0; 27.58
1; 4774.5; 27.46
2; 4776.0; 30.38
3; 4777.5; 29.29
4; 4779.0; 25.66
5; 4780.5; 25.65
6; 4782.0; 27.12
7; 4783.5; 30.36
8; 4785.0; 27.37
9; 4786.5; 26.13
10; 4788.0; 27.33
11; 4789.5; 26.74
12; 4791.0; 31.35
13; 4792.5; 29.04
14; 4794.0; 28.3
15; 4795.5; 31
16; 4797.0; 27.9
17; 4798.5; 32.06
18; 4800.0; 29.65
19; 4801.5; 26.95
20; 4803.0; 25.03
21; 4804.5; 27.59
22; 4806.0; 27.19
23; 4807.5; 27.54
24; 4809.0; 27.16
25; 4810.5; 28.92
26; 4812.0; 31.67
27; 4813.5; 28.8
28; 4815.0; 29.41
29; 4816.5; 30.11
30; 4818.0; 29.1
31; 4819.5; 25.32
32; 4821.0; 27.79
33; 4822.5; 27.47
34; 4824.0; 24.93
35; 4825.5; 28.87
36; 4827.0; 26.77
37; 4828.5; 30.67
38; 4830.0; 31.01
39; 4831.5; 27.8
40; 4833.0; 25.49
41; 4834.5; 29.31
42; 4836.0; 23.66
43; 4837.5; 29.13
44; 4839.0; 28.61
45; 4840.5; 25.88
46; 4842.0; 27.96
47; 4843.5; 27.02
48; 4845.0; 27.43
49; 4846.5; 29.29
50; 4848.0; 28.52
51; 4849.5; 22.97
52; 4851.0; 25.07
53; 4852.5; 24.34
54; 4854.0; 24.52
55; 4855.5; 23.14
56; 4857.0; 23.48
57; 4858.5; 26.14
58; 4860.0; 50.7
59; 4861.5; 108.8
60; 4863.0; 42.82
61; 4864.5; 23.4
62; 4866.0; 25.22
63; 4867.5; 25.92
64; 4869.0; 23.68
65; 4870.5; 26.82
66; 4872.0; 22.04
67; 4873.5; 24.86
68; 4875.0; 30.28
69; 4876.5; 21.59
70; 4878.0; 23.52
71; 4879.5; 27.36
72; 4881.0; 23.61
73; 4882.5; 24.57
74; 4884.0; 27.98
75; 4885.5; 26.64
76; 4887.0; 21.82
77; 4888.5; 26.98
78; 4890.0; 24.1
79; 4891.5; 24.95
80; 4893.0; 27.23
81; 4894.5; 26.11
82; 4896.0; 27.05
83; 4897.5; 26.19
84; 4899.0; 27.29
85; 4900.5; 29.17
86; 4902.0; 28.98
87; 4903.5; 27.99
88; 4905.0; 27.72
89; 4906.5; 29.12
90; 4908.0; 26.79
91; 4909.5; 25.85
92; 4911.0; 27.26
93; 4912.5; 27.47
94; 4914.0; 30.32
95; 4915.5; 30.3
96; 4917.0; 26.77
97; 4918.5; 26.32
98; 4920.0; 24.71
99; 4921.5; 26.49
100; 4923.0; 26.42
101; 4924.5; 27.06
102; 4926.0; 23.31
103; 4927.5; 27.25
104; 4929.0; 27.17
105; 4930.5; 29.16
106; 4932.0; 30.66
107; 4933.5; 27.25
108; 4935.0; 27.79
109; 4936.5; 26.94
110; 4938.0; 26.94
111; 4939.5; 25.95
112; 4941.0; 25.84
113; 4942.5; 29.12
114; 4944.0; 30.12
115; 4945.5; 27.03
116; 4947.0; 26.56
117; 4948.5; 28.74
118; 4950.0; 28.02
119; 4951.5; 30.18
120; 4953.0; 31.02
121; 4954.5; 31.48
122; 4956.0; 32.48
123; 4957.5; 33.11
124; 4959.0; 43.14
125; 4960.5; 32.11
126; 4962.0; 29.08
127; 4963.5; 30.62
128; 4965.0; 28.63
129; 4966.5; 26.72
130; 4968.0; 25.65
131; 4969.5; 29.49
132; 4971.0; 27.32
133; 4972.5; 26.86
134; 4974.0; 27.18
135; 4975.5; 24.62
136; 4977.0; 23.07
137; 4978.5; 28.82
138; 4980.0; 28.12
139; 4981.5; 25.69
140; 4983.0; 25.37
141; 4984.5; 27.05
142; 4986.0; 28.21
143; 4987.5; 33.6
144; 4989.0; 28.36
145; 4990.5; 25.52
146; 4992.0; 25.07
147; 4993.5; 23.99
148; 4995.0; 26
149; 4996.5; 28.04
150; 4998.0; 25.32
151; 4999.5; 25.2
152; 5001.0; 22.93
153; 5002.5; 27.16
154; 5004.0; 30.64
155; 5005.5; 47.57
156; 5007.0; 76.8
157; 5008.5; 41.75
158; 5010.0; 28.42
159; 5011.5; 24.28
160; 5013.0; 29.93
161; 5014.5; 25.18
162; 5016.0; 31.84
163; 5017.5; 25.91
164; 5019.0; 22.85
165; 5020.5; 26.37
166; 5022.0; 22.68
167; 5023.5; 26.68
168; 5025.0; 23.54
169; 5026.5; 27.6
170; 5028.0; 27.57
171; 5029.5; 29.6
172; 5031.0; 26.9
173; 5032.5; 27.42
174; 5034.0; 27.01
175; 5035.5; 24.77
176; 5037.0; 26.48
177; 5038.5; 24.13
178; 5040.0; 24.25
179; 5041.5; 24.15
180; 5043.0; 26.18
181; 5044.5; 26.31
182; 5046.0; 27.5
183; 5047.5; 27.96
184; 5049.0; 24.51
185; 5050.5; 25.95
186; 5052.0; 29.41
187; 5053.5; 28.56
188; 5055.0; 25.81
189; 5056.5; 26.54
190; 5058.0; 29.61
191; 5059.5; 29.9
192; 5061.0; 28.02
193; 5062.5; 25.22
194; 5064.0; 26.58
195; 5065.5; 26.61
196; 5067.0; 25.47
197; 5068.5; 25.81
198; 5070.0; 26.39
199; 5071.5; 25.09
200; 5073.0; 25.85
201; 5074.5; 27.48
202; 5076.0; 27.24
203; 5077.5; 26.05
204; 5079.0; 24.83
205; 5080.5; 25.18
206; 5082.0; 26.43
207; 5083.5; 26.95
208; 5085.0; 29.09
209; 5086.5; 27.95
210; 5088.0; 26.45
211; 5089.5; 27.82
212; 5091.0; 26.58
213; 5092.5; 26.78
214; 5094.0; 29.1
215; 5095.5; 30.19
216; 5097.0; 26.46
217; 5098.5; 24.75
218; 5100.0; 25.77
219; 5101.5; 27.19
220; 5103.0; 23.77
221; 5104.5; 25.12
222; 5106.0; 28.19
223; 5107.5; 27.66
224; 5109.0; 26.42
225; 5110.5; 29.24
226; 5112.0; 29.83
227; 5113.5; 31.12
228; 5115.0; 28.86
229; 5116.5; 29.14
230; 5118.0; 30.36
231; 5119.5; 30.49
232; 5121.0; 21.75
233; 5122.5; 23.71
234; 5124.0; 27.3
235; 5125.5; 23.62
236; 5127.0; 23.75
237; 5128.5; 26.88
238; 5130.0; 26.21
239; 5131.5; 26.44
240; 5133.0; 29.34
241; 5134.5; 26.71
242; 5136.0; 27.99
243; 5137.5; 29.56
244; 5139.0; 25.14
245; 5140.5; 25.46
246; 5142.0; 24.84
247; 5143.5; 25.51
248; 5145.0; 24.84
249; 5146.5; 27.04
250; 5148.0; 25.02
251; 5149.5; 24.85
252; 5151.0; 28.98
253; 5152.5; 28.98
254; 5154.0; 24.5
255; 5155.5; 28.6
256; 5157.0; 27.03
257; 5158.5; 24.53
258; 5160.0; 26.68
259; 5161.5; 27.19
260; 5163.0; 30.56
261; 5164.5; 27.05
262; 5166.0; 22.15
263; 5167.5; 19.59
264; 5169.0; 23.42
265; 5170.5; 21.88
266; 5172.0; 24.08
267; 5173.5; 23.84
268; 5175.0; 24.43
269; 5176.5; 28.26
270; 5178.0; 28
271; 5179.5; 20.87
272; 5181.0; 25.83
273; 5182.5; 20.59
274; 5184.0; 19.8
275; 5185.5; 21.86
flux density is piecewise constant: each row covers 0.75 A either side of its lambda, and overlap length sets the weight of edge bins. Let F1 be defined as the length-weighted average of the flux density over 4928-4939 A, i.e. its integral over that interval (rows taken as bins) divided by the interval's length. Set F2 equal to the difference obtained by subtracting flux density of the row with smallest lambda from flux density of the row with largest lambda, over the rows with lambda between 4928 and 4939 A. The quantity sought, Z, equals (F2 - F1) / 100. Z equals -0.28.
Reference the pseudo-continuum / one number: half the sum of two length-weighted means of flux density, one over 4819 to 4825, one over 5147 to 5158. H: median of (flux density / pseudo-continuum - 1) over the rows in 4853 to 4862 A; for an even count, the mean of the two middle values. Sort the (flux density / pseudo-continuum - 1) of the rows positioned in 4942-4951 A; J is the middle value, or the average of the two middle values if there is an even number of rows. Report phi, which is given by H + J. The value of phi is 0.014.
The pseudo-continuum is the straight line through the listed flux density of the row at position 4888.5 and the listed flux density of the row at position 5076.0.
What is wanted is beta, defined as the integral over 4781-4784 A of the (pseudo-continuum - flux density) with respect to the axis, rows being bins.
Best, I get -5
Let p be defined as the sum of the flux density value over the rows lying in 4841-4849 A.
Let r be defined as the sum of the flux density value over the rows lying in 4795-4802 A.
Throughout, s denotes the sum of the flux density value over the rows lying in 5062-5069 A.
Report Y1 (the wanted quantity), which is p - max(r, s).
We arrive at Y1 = -7.3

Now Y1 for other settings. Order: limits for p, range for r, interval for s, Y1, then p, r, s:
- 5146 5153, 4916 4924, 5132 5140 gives -3.9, 135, 131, 139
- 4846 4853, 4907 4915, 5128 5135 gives -7.5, 130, 138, 136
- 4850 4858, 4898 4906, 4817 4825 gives -20.6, 121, 141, 135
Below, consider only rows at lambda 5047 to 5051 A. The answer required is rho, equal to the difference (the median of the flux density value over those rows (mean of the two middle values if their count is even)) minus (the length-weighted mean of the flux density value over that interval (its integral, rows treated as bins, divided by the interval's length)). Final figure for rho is -0.1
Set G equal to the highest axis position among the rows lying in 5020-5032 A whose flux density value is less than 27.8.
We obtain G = 5031.0 A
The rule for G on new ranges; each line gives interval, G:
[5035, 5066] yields 5065.5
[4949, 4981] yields 4977.0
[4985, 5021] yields 5020.5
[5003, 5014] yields 5011.5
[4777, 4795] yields 4789.5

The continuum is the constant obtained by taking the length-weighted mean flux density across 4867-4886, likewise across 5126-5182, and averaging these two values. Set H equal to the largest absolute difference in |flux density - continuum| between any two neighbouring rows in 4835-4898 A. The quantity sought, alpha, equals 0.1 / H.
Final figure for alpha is 0.002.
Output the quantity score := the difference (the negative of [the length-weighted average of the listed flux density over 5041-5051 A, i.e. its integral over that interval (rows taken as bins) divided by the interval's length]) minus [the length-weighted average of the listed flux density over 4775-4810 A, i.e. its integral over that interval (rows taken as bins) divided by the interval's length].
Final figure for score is -54.3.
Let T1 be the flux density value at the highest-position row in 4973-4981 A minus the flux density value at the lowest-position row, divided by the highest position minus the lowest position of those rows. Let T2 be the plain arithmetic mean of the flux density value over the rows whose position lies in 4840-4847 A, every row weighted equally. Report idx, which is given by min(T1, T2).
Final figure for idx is 0.2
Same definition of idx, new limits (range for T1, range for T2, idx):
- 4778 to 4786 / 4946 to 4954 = 0.3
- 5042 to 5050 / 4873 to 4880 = -0.3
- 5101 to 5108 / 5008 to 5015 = 0.1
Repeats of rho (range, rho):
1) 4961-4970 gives 0.4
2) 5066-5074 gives 0.0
